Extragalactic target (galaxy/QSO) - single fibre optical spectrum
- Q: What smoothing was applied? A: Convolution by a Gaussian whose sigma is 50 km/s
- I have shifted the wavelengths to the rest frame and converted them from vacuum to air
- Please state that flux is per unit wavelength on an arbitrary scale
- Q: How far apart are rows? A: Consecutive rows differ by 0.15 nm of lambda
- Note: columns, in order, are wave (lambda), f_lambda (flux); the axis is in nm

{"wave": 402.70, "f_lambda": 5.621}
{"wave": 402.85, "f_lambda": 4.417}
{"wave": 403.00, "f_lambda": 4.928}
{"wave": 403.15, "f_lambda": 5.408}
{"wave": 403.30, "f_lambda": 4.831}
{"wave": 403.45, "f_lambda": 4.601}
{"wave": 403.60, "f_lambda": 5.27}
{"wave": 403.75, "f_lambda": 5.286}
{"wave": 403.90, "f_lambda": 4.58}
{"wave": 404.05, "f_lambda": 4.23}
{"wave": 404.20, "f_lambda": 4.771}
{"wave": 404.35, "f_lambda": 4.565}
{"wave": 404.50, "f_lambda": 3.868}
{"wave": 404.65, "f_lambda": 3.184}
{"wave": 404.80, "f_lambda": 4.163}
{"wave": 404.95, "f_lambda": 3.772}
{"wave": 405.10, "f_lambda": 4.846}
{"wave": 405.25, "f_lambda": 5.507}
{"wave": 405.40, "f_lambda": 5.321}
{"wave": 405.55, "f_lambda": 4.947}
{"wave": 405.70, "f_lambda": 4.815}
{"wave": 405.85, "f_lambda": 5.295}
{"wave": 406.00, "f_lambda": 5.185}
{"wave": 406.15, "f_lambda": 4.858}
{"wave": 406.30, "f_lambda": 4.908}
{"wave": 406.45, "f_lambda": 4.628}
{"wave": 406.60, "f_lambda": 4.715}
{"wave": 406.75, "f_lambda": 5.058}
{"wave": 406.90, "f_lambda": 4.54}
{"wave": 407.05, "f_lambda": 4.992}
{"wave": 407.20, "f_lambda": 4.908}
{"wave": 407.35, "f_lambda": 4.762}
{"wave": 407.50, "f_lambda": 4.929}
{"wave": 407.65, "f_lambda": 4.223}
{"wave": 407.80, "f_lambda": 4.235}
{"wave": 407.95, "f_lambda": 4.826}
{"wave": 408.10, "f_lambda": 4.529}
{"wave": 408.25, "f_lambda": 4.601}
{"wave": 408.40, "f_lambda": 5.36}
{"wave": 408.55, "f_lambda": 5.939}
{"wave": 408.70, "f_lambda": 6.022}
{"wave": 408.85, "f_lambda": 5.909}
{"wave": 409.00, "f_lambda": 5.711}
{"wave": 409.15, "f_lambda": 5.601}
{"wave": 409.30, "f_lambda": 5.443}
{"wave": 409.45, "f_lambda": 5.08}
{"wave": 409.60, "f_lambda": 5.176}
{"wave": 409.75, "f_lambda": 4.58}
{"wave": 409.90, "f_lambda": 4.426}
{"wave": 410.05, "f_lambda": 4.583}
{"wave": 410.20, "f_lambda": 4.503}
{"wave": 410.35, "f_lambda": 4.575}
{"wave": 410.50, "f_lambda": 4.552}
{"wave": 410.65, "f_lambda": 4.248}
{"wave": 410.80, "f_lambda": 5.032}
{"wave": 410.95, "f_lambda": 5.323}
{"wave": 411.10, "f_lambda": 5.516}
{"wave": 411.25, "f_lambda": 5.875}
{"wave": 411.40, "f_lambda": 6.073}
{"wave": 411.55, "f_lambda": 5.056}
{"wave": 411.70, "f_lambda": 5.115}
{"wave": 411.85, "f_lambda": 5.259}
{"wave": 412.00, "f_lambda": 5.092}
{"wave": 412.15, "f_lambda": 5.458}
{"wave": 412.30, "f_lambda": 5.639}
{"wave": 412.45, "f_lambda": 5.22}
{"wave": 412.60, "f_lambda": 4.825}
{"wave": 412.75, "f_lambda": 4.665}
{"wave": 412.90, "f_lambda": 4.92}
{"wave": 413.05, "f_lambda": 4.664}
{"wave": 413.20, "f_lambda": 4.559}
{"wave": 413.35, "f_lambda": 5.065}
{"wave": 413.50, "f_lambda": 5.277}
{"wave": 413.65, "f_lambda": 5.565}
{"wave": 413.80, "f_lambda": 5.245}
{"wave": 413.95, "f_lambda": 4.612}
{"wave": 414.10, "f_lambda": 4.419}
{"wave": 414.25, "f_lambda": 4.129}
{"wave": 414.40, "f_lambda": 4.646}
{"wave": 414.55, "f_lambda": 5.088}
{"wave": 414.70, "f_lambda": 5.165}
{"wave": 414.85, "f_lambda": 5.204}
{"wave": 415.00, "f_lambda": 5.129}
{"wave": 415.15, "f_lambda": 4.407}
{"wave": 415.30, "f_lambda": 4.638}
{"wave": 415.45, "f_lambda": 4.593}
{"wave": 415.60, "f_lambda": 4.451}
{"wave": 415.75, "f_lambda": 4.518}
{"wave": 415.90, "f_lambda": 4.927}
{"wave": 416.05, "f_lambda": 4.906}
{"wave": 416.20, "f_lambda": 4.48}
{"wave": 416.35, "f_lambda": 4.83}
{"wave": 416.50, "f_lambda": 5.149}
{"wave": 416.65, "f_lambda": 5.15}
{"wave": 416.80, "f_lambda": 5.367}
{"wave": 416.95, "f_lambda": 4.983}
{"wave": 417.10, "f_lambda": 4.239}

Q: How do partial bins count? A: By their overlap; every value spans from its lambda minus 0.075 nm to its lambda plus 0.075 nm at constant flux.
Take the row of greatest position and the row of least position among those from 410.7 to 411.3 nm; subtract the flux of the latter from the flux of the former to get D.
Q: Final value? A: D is 0.84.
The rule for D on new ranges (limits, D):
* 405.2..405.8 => -0.69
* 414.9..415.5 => -0.54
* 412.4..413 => -0.30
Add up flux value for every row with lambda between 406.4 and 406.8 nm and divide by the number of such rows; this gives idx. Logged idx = 4.80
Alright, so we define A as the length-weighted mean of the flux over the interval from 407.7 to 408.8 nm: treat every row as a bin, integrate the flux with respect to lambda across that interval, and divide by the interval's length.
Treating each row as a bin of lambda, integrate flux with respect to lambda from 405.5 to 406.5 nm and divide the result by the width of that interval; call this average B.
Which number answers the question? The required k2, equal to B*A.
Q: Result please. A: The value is 25.1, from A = 5.1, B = 4.96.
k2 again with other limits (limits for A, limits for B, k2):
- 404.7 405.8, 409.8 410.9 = 21.7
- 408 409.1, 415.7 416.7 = 26.3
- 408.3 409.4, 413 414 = 28.5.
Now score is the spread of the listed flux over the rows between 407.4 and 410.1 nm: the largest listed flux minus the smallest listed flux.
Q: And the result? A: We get 1.8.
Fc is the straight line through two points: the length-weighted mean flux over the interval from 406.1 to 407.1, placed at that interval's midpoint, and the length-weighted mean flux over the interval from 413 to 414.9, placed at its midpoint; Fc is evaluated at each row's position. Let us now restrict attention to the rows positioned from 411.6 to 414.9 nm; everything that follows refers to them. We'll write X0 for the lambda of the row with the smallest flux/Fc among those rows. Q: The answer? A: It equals 414.25 nm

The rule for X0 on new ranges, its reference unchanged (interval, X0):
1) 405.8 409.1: 407.65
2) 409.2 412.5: 410.65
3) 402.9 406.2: 404.65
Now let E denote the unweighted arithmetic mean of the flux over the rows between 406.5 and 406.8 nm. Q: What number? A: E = 4.9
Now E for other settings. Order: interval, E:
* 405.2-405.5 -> 5.4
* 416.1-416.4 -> 4.7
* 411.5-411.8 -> 5.1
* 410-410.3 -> 4.5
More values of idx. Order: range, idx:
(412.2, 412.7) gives 5.23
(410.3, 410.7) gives 4.46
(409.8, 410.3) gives 4.50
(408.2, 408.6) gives 5.30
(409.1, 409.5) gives 5.37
